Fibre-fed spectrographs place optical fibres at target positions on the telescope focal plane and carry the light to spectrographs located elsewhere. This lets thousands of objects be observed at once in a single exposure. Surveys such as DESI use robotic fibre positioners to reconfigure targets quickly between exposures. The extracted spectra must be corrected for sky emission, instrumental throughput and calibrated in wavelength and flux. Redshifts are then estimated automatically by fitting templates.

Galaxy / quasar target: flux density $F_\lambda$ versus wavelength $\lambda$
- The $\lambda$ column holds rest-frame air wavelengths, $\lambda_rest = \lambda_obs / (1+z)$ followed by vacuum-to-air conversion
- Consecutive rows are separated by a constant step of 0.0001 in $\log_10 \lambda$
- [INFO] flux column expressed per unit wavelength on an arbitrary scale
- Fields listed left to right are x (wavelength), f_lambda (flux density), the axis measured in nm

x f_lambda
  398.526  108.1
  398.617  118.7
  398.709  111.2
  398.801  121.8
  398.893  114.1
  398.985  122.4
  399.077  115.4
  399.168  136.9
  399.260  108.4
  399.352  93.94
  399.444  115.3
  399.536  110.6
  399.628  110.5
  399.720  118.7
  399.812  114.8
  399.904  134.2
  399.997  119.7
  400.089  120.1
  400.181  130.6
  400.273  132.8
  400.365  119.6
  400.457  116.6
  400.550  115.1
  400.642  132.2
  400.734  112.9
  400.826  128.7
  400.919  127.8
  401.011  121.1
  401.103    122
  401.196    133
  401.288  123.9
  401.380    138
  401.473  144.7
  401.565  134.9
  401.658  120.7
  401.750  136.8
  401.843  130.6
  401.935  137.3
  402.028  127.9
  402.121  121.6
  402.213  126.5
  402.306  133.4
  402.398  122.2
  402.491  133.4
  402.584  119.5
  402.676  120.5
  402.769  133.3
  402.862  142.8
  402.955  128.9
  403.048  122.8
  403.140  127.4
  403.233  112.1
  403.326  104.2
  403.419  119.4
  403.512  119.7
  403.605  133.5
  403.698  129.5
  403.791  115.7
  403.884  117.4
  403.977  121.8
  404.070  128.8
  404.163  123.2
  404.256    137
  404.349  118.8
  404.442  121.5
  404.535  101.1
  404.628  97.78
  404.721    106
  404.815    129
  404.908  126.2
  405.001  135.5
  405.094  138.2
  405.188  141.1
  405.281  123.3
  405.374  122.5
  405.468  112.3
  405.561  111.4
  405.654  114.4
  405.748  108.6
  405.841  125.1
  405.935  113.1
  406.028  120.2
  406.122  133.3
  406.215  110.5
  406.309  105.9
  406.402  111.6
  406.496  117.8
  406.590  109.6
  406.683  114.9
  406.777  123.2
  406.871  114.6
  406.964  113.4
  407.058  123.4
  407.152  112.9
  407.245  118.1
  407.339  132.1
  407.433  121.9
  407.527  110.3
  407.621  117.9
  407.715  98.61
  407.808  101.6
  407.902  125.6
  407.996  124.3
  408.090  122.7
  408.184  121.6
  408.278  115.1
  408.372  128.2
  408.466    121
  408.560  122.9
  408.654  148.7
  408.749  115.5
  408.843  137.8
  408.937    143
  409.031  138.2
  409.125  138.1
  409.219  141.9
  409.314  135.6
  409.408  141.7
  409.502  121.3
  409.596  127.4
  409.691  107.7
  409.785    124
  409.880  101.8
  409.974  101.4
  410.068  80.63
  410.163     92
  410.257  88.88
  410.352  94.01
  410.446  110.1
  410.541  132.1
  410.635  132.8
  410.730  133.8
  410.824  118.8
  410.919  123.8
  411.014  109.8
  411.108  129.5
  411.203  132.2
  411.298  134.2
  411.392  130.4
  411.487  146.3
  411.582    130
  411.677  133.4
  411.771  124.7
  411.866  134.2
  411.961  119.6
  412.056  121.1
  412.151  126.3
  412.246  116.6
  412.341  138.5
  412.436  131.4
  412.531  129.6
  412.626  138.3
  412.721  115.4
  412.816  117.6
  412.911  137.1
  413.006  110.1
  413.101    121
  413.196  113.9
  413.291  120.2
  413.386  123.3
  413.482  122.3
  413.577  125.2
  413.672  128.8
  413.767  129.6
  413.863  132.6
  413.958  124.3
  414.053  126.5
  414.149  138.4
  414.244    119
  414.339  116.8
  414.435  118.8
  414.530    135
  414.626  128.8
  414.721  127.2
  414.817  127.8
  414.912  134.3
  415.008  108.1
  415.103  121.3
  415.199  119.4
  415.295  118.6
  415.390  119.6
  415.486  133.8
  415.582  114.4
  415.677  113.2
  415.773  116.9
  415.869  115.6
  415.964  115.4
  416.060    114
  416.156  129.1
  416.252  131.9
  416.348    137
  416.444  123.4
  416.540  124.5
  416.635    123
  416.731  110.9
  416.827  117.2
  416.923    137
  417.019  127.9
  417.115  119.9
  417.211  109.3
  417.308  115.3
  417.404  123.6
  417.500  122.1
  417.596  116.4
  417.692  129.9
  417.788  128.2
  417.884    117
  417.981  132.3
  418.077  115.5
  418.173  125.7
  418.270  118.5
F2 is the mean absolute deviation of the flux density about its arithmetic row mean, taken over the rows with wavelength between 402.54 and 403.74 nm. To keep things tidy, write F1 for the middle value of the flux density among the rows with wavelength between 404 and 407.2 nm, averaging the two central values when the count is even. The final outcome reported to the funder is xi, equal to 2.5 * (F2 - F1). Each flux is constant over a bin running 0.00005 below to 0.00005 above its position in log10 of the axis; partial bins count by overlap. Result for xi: -276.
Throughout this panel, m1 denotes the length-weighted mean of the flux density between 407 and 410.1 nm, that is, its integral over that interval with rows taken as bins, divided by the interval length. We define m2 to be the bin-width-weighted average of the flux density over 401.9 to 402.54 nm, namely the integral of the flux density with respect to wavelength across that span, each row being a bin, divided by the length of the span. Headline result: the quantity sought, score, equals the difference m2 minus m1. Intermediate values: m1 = 122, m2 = 129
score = 7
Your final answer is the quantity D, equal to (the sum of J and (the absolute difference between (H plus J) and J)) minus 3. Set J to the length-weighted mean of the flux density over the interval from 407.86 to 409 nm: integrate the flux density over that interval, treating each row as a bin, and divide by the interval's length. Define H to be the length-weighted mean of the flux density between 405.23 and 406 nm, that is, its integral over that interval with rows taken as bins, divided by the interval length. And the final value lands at 241.0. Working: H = 117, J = 127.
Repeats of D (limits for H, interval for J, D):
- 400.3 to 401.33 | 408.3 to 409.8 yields 250.9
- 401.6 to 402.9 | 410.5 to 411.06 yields 251.1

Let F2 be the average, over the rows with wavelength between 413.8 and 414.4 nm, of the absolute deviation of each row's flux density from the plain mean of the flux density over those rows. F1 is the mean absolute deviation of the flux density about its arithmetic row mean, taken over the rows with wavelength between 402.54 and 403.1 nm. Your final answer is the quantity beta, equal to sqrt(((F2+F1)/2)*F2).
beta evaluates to 6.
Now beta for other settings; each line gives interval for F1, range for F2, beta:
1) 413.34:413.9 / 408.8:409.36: 3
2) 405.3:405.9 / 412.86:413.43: 6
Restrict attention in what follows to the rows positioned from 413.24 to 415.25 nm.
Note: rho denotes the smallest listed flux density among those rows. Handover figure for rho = 108.1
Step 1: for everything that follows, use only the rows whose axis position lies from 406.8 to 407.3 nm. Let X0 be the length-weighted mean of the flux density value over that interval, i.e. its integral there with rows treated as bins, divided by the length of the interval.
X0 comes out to 117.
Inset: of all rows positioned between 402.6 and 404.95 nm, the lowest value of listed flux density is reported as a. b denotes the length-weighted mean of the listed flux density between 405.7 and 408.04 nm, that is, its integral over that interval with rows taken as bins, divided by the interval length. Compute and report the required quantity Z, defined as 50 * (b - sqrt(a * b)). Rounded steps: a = 97.78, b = 116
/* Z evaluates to 484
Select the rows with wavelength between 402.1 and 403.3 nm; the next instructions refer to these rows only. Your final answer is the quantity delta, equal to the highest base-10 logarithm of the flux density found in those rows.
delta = 2.155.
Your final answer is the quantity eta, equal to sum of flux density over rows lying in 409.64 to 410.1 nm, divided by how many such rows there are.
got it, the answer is 103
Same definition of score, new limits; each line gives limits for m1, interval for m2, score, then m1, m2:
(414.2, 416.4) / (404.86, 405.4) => 9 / 122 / 132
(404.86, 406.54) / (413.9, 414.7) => 6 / 121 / 126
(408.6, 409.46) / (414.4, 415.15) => -12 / 138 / 125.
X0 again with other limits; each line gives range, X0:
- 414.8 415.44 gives 121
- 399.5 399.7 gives 112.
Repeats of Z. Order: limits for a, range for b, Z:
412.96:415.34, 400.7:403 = 545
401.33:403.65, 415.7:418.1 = 465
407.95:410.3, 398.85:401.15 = 1075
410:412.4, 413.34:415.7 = 1212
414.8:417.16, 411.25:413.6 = 476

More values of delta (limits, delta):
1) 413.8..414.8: 2.141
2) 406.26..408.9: 2.172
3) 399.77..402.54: 2.160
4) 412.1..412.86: 2.141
